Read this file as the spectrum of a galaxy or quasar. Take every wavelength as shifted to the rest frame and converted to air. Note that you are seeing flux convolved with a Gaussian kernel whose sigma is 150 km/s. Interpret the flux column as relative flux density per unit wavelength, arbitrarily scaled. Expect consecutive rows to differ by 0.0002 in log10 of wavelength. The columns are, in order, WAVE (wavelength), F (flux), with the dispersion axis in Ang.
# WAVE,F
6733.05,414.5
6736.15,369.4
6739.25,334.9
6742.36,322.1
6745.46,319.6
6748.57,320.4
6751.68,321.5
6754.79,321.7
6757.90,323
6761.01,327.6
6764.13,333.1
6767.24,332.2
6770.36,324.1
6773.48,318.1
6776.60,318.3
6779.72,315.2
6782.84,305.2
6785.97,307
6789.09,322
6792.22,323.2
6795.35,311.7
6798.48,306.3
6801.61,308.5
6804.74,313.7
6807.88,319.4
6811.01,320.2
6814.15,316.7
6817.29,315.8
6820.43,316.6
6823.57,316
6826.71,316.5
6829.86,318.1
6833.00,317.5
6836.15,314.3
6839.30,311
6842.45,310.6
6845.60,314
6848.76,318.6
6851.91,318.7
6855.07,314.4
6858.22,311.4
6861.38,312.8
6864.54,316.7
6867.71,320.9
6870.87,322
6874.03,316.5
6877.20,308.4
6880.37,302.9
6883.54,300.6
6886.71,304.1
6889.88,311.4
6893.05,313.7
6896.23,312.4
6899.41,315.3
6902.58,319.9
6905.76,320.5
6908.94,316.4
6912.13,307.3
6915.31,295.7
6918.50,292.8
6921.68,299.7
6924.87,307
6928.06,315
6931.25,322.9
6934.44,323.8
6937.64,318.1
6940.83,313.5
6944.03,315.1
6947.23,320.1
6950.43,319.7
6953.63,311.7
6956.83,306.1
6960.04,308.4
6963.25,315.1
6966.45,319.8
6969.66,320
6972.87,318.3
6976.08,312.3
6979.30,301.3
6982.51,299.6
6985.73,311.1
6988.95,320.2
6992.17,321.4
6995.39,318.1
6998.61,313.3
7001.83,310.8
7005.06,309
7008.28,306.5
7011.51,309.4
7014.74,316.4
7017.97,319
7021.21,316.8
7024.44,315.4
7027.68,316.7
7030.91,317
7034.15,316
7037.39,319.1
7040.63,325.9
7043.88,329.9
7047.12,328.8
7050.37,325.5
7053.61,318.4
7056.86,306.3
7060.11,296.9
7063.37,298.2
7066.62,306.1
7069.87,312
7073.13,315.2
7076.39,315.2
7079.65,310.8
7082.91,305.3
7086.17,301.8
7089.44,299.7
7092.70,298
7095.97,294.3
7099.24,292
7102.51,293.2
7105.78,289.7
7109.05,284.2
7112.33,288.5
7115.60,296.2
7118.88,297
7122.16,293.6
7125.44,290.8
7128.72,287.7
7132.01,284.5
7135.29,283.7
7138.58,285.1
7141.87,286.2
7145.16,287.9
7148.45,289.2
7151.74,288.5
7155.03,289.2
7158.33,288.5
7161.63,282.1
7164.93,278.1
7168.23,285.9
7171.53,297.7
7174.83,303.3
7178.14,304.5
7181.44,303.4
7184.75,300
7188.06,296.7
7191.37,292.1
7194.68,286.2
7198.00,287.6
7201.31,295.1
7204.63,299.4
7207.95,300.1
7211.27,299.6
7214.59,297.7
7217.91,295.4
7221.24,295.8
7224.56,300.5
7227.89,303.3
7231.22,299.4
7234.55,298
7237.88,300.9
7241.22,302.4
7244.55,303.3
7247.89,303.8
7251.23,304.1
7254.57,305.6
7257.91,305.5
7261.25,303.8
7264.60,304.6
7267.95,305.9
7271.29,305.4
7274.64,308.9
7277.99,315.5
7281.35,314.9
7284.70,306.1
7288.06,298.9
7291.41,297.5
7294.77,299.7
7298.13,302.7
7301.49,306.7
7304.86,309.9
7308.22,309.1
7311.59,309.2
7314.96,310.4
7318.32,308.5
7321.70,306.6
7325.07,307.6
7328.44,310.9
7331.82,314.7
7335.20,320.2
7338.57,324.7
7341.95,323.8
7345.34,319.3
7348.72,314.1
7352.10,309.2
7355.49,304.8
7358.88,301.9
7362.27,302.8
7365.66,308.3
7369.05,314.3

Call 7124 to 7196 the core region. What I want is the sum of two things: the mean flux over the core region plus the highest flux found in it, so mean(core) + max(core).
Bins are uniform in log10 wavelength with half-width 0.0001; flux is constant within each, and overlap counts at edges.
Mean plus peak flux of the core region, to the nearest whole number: 595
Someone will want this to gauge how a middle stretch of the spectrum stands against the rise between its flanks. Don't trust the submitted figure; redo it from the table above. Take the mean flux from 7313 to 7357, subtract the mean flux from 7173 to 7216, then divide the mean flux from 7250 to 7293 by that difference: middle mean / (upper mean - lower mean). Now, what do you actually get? 19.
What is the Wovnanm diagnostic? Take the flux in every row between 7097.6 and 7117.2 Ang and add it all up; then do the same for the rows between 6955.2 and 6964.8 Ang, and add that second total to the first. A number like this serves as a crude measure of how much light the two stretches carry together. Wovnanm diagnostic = 2673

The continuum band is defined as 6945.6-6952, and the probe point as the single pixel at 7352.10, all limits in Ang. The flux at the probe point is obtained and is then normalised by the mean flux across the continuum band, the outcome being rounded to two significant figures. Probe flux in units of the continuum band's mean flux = 0.97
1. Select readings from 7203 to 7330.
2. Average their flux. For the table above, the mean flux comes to 304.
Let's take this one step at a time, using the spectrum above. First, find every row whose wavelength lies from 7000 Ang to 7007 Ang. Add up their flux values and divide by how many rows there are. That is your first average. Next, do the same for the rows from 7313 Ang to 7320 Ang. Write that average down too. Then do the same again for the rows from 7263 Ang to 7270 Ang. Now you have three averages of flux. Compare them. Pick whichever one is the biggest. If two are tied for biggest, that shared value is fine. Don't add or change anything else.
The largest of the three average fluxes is 310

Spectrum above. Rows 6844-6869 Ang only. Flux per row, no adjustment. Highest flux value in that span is 320.9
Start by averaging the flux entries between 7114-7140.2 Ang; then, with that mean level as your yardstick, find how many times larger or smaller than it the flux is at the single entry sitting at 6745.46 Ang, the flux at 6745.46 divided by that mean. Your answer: 1.10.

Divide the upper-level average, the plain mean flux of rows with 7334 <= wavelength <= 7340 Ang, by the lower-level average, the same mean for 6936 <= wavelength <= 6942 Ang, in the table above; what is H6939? 1.02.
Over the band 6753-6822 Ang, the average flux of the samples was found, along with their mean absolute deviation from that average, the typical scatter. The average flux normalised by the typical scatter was 54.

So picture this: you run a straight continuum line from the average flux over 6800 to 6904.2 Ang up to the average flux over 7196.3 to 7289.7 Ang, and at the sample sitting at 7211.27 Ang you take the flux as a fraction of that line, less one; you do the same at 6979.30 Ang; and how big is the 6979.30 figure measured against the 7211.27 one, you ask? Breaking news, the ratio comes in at 2.5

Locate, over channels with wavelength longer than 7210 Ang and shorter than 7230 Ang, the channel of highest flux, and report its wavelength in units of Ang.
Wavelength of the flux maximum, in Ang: 7227.89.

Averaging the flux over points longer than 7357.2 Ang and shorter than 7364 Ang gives 302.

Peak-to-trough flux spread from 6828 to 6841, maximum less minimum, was 7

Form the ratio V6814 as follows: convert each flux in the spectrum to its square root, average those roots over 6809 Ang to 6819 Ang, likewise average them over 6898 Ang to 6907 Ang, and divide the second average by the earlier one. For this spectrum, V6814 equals 1.00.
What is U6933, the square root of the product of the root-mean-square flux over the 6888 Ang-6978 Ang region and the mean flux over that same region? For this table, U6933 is 313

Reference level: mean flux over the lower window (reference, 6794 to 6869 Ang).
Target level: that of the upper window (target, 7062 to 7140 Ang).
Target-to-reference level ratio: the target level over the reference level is 0.94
